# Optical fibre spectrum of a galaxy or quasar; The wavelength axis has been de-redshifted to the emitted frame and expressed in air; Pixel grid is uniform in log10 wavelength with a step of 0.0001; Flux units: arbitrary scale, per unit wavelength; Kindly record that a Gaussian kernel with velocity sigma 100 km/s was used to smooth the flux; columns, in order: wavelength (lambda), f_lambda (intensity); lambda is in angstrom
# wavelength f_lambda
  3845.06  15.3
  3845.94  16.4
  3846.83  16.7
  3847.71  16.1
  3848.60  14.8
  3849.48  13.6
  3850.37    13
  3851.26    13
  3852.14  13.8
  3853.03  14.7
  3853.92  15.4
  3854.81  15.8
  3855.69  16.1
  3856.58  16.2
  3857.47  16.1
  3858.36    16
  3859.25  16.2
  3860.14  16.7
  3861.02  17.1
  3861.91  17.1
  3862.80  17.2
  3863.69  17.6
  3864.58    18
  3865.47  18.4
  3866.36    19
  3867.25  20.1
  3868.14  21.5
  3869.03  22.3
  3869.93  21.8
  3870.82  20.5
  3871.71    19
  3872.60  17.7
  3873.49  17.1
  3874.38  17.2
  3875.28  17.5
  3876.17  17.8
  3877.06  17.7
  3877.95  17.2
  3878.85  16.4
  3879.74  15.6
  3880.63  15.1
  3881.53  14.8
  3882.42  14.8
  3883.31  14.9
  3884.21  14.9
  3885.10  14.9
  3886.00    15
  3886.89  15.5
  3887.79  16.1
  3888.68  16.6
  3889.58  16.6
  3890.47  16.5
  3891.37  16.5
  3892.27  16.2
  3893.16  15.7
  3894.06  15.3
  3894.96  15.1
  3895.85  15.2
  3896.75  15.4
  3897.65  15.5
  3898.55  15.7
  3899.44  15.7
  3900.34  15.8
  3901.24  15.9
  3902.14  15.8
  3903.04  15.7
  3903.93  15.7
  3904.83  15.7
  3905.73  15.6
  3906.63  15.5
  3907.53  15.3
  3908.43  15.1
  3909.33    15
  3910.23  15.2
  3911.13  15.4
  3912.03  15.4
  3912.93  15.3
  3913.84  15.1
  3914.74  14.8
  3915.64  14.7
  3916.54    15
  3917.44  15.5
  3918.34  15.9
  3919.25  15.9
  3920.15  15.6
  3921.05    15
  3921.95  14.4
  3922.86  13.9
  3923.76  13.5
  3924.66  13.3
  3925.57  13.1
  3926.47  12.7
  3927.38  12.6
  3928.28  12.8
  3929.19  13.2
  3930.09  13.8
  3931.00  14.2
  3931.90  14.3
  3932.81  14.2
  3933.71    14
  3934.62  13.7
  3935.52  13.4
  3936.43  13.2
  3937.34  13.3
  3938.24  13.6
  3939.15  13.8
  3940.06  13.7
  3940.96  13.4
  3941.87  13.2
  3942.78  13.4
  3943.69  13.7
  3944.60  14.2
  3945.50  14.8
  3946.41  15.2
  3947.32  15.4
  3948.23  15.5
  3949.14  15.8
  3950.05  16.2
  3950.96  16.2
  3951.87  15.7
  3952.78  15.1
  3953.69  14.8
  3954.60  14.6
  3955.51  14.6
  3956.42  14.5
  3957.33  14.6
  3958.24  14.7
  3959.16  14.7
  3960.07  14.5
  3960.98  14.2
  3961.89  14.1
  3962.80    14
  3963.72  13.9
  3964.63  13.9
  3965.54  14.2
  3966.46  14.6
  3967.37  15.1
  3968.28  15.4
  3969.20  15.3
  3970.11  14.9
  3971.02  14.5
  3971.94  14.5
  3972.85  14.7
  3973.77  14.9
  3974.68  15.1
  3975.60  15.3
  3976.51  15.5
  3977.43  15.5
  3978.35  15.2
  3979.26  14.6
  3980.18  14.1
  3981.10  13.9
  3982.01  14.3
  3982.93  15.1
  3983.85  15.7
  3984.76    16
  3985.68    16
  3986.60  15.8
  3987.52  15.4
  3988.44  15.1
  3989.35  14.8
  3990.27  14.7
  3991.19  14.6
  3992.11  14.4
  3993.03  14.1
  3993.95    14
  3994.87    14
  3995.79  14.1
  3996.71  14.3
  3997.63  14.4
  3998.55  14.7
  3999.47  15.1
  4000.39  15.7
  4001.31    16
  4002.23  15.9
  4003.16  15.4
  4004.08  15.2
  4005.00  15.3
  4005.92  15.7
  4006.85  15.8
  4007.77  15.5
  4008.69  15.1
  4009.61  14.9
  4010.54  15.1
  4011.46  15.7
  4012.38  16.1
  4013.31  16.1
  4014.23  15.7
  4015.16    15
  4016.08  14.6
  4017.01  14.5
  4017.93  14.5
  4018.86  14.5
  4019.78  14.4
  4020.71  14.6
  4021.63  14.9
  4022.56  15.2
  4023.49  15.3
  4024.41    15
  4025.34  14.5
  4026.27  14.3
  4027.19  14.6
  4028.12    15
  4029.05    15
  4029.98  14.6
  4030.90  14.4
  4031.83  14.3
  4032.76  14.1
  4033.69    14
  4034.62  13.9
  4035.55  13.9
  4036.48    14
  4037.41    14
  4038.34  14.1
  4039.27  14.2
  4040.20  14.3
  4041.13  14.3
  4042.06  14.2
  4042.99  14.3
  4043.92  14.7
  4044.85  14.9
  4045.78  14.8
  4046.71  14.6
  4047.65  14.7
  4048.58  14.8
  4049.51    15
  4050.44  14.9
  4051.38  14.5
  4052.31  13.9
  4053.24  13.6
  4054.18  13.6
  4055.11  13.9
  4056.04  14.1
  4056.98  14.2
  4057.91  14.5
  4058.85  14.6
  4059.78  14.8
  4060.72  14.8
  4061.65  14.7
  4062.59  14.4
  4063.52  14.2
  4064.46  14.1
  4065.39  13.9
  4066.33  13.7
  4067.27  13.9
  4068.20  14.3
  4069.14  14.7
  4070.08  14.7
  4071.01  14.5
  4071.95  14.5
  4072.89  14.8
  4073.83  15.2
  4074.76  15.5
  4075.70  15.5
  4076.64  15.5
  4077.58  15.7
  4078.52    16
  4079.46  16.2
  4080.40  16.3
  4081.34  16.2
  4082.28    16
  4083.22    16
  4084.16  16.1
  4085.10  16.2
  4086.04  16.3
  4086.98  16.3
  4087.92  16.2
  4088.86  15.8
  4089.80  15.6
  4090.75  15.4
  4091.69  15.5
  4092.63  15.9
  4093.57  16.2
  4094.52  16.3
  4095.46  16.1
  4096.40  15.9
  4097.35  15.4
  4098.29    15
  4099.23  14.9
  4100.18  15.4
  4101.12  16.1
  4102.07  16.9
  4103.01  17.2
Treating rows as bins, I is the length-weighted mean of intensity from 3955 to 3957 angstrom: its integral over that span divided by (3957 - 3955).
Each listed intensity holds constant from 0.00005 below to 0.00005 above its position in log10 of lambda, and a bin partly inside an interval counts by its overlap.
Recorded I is 14.6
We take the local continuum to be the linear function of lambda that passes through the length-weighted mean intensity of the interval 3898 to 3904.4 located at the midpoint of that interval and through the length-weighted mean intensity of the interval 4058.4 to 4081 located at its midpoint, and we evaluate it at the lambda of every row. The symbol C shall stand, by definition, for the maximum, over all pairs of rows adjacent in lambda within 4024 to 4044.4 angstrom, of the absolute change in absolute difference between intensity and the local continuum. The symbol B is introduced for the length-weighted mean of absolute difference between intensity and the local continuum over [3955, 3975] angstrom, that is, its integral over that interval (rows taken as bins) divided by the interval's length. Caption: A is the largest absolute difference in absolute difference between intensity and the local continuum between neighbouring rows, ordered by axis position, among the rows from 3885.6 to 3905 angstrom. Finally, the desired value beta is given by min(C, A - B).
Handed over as -0.3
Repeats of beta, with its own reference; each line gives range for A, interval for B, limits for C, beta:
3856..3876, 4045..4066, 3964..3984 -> 0.8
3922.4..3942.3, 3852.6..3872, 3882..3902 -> -1.5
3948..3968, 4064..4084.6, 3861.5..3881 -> -0.3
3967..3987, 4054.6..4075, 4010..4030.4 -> 0.3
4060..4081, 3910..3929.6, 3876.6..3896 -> -0.8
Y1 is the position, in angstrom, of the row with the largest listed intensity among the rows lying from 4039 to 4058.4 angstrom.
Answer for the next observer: 4049.51 angstrom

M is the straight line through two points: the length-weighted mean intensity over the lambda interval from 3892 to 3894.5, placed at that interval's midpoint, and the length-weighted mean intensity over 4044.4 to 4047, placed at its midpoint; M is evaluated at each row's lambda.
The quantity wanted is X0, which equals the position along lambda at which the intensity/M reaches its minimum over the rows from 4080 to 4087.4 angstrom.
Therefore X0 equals 4082.28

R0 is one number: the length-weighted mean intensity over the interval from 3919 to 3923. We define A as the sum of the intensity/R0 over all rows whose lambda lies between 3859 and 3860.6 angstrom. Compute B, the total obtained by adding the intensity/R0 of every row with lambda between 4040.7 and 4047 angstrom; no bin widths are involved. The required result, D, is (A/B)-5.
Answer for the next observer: -4.7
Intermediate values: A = 2.2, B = 6.8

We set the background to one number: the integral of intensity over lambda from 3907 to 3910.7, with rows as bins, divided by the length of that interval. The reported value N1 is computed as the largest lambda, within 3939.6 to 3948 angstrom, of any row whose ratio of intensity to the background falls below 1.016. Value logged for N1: 3947.32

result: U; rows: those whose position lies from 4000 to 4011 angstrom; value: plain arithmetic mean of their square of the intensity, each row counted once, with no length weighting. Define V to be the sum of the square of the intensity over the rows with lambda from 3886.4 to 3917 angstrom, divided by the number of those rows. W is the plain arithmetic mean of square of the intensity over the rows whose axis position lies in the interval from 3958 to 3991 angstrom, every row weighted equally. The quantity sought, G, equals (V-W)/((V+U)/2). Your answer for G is 0.09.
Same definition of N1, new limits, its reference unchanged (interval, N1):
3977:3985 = 3982.93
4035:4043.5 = 4042.99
